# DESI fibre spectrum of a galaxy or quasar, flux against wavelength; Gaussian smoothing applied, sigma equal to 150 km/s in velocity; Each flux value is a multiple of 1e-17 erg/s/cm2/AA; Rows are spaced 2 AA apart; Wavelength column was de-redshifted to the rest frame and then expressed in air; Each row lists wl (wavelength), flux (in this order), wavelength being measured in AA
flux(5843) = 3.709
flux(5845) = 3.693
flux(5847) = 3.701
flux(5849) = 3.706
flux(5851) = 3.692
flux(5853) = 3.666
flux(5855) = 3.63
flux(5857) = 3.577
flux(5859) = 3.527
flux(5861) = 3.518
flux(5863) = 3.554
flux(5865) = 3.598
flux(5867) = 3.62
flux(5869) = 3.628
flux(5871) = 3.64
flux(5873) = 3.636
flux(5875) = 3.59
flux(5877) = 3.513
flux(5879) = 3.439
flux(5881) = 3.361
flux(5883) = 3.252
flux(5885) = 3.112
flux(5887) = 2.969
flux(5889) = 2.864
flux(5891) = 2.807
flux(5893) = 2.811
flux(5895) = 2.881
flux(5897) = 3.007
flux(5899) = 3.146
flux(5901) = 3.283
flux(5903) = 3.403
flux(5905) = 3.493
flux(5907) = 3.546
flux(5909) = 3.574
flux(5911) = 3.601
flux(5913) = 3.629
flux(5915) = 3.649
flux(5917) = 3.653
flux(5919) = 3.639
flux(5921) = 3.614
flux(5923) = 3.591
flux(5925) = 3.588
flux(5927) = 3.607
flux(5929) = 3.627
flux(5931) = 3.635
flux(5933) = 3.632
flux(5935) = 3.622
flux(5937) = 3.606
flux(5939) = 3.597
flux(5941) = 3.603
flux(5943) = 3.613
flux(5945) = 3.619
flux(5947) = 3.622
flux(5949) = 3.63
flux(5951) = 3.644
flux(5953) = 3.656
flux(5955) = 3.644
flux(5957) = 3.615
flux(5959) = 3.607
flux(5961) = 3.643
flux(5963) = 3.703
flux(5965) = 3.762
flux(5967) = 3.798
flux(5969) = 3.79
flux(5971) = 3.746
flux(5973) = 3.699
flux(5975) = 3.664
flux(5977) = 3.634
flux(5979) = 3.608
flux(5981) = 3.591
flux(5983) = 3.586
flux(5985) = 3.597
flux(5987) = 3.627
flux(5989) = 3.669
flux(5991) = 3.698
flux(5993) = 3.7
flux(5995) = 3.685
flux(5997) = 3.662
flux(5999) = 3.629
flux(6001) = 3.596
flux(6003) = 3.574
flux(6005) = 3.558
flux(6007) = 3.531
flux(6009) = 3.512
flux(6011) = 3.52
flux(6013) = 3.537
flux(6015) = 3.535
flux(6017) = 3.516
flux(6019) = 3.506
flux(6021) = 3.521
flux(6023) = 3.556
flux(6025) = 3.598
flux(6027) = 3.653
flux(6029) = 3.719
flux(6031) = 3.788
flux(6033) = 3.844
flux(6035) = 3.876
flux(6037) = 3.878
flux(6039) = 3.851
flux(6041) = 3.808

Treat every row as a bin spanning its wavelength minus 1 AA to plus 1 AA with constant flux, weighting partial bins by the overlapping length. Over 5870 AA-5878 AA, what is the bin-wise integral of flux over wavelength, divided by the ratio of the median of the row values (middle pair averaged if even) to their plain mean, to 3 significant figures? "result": 28.6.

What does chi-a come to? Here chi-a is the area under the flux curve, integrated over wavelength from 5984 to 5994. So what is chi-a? 36.6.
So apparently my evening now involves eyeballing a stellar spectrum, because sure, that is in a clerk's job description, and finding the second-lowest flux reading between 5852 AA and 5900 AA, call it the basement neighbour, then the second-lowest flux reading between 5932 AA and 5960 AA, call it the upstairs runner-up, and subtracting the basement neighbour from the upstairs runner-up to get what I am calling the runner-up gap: 0.79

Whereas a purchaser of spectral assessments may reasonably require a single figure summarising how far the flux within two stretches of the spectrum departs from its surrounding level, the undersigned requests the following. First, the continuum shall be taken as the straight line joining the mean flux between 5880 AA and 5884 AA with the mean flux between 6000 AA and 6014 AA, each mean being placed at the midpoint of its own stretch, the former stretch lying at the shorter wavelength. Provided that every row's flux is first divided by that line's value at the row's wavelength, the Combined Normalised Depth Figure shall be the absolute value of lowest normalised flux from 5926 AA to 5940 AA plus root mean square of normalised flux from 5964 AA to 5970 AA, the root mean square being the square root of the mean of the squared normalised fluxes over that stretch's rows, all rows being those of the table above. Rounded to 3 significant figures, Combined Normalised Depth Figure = 2.14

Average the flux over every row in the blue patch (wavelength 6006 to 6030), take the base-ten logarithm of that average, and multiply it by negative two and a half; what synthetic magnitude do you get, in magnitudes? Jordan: -1.38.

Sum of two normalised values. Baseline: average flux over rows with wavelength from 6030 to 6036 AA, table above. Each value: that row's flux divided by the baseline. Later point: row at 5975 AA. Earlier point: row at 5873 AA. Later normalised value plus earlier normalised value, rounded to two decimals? 1.90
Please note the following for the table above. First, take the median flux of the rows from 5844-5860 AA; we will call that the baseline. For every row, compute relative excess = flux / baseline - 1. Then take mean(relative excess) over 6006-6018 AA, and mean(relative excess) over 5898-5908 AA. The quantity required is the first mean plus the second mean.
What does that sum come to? -0.125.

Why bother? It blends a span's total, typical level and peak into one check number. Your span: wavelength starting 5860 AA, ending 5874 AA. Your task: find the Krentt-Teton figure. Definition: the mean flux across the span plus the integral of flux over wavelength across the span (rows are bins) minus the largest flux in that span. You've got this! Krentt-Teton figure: 50.3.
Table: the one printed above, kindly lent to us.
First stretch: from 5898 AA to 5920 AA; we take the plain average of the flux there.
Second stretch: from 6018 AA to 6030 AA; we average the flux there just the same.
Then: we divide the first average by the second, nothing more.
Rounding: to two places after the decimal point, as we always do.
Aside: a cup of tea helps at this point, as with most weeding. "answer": 0.98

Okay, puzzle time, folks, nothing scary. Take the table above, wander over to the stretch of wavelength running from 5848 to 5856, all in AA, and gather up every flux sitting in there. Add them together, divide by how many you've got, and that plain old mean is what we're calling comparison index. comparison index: 3.67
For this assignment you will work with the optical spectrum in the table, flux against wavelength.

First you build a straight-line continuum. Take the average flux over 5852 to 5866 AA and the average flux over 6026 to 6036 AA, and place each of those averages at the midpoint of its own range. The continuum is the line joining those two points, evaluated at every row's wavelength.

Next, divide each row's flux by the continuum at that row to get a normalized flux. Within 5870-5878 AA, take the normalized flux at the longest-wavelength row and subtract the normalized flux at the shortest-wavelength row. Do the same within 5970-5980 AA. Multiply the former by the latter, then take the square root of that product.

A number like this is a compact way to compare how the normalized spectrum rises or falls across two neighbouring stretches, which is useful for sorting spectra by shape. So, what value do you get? 0.038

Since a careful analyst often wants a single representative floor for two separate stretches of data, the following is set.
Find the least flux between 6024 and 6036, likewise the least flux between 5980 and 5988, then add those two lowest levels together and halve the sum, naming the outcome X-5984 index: 3.59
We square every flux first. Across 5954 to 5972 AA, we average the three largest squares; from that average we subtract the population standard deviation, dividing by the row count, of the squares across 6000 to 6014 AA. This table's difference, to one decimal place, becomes 14.1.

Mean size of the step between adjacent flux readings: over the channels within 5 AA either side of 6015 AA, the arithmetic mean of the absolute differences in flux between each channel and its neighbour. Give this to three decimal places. 0.012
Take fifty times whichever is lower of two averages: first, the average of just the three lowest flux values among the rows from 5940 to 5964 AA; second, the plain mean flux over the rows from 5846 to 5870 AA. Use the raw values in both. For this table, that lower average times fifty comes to 180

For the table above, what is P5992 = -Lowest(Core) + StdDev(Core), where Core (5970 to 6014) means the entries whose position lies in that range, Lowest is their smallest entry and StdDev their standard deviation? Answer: -3.45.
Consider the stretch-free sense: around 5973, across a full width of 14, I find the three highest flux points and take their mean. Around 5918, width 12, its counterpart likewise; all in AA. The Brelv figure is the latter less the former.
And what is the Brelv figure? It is -0.13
